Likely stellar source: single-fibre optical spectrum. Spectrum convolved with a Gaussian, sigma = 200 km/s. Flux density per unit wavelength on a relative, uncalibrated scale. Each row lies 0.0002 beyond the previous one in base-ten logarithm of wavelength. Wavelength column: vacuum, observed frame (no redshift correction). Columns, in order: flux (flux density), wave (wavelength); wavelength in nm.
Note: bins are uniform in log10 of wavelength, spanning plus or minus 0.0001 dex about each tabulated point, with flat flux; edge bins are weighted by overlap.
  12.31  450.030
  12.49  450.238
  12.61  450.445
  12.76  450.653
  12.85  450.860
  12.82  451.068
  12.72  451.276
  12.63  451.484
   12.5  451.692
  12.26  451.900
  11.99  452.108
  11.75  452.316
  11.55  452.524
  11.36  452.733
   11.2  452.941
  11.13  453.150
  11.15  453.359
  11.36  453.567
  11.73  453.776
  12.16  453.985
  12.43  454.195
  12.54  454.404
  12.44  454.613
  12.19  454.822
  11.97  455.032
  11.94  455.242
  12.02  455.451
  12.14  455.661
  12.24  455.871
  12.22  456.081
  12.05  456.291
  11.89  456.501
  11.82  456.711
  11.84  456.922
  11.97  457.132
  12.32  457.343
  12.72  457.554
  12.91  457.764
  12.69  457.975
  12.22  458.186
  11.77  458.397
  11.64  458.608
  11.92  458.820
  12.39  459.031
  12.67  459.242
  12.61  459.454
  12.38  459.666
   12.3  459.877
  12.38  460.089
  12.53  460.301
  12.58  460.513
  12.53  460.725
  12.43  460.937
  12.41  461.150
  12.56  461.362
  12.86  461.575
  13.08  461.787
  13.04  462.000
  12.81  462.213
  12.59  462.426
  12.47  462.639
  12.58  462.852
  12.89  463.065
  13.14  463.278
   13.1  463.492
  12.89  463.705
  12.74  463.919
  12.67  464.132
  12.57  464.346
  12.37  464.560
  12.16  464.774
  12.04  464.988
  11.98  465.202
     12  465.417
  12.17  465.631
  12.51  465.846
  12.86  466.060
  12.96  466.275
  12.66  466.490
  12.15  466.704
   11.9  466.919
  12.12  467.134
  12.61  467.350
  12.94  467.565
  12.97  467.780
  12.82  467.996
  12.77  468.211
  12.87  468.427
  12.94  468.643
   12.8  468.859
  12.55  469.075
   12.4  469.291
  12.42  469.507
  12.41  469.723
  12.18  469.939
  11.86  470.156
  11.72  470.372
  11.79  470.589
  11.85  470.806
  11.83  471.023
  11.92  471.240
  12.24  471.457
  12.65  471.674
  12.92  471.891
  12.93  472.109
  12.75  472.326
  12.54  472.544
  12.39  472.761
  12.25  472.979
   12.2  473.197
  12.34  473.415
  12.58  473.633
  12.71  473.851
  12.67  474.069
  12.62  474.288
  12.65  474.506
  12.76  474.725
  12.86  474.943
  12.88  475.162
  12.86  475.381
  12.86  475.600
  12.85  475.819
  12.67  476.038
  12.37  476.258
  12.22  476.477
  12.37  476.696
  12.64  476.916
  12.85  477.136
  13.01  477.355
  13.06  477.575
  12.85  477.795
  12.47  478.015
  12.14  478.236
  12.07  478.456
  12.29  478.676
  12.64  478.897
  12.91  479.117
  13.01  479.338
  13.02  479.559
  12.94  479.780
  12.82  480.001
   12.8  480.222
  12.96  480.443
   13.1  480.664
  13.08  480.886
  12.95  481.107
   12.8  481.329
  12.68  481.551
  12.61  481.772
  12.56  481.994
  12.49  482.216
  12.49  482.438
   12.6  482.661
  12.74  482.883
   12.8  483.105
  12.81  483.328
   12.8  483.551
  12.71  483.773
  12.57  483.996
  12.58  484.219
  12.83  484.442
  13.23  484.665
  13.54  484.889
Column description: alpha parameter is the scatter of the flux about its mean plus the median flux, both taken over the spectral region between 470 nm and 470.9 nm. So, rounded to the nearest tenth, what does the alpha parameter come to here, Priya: 11.9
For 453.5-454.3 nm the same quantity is 12.4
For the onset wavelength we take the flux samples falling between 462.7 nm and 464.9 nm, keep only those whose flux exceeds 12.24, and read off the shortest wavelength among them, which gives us 462.852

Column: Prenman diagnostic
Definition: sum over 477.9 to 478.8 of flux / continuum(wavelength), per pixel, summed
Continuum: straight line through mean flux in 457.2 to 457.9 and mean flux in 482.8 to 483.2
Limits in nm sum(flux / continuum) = 3.84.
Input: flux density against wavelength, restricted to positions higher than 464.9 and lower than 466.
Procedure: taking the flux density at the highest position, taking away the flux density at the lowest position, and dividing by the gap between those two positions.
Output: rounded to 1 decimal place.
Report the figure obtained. 0.5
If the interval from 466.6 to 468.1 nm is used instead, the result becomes 0.5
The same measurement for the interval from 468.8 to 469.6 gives -0.6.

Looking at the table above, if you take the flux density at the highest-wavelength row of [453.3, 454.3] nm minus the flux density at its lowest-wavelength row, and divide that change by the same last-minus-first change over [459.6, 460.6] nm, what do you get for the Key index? 6.4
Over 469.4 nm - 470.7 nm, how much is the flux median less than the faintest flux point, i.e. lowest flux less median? -0.30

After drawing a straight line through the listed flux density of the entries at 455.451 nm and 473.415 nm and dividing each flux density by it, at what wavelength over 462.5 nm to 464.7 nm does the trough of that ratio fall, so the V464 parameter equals 464.560 nm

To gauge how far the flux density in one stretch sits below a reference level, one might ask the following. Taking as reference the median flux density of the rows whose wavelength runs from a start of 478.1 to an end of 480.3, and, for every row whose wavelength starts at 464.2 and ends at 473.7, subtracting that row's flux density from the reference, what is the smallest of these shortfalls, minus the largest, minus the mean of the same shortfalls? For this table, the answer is -1.7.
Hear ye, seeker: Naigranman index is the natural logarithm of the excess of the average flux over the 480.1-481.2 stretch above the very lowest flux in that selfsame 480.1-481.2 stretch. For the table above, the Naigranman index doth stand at -1.7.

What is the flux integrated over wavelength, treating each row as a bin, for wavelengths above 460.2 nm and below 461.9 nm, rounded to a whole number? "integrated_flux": 21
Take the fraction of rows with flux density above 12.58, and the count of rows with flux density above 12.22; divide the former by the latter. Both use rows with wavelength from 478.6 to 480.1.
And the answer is 0.12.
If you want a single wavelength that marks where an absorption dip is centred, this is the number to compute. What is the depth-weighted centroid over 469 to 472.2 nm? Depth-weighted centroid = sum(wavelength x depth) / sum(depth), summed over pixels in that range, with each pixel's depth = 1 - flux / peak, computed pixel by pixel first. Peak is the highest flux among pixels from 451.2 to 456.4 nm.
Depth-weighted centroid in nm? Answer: 470.42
